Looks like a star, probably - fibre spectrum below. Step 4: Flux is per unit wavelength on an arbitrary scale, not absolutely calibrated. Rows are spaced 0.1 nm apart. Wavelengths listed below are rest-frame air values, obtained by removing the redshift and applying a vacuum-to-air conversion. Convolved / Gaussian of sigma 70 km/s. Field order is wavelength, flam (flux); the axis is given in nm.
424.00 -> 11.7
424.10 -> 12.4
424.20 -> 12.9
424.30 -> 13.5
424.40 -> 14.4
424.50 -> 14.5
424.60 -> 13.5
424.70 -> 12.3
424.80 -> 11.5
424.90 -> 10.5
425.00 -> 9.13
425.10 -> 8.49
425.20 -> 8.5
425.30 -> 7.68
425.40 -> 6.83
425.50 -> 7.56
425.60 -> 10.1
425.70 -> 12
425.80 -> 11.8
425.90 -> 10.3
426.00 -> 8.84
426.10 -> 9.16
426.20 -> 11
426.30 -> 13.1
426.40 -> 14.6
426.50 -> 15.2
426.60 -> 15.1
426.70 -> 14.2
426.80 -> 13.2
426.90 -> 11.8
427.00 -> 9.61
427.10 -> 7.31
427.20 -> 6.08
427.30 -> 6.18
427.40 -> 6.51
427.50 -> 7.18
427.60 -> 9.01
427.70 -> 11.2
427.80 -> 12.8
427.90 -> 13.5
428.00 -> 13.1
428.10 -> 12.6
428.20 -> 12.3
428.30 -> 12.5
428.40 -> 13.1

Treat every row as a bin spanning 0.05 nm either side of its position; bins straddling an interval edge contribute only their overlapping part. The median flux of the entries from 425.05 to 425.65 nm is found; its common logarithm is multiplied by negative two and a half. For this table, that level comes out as -2.3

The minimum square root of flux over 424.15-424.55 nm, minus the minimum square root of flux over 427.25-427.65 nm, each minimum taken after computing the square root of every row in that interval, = 1.1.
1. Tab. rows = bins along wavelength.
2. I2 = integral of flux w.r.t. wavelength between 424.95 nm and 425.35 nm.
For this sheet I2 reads 3.4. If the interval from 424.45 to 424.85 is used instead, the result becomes 5.2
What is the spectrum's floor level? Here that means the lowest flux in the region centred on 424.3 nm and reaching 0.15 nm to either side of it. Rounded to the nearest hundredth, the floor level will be 12.90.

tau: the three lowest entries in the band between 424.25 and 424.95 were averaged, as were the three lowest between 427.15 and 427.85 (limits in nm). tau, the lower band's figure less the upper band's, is 5.2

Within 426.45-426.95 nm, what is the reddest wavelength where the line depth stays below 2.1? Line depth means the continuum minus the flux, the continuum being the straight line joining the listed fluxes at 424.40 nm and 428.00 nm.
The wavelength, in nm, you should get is 426.90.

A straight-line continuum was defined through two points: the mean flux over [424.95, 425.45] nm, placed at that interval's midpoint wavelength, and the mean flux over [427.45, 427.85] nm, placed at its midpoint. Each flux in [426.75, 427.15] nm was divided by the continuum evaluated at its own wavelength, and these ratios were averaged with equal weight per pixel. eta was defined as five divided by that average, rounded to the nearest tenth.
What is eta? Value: 4.5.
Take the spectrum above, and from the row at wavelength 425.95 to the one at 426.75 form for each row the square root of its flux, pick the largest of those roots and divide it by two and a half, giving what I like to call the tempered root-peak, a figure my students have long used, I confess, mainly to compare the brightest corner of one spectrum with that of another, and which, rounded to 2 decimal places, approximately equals 1.56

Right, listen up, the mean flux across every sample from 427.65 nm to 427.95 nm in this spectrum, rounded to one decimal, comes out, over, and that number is 12.5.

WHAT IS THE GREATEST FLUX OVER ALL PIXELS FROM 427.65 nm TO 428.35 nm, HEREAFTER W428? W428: 13.5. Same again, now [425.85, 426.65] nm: 15.2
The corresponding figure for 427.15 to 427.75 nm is 11.2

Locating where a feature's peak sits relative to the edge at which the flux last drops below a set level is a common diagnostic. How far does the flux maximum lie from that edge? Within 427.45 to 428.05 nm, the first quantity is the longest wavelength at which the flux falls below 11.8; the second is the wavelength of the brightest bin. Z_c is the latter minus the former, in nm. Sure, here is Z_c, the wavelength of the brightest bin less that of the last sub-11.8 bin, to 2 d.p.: 0.20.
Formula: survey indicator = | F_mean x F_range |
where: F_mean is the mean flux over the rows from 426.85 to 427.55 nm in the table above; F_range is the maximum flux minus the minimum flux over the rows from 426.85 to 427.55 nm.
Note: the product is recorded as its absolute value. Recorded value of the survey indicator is 45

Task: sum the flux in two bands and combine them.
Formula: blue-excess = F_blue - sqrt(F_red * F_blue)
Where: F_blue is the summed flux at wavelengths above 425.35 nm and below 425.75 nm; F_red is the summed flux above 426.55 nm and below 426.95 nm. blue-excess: -8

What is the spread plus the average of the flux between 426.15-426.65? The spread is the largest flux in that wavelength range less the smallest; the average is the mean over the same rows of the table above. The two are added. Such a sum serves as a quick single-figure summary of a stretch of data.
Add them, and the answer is 18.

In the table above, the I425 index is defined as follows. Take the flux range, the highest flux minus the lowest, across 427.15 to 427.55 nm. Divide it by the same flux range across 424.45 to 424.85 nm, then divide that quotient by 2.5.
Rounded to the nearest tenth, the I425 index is 0.1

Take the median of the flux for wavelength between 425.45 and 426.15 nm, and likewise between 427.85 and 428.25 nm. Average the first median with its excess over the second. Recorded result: 3.7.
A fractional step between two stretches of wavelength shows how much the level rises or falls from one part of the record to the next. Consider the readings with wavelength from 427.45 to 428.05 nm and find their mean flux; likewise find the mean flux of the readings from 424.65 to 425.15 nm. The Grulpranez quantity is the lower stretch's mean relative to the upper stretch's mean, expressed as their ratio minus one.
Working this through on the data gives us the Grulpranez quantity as -0.1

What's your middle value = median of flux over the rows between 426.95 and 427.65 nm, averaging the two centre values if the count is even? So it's 7.2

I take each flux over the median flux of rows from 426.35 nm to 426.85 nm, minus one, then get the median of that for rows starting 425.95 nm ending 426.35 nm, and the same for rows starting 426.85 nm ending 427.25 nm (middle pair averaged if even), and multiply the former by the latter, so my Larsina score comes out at 0.13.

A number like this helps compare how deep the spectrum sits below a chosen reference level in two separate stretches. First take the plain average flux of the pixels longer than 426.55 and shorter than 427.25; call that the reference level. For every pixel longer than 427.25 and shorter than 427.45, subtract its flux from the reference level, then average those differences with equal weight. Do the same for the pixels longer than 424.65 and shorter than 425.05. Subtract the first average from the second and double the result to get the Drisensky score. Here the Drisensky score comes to -9.0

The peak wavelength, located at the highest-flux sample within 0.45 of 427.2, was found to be 426.80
